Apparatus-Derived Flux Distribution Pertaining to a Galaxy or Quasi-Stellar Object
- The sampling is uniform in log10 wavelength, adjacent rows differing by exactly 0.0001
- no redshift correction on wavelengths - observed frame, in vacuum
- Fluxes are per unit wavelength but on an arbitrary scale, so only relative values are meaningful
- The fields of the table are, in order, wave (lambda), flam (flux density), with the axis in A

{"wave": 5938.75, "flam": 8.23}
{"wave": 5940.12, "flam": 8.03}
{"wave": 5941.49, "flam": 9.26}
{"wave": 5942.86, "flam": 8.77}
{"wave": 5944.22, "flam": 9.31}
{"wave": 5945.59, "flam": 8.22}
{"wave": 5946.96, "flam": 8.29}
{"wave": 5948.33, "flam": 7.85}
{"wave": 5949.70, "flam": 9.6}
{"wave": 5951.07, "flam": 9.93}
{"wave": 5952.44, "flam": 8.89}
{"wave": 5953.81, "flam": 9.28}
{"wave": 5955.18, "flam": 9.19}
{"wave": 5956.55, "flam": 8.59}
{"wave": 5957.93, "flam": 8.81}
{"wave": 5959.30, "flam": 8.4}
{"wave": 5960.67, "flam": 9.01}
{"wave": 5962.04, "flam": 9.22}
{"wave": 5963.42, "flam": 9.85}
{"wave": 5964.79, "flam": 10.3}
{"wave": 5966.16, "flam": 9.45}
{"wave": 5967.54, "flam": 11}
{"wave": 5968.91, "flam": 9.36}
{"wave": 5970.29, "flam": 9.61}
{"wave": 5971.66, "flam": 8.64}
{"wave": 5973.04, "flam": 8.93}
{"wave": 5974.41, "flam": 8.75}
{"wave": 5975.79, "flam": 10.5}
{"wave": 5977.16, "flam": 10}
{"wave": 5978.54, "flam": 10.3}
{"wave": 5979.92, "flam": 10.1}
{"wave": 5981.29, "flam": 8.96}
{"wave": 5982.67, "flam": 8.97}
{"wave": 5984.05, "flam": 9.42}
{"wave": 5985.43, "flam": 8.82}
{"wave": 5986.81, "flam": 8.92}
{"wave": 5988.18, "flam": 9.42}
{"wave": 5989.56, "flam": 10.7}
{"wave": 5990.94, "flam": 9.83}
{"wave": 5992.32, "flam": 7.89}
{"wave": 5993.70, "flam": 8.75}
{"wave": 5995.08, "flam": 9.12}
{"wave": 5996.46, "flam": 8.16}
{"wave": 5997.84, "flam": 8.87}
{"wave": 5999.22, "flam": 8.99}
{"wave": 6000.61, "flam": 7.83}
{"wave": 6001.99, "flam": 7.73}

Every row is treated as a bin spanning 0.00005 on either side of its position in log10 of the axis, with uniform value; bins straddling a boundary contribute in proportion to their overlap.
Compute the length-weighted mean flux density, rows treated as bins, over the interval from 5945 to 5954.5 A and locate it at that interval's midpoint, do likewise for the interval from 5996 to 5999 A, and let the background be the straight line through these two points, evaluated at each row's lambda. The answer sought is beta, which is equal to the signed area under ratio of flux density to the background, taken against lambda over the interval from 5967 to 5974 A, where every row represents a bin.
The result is 7.55 A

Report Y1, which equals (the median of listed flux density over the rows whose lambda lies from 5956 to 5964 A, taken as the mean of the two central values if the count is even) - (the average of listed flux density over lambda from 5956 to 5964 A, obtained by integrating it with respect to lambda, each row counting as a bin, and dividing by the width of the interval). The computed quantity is -0.06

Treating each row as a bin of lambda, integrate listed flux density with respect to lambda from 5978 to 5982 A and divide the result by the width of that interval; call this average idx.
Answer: 9.8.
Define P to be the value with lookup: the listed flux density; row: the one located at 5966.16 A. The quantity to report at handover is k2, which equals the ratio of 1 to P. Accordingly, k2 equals 0.106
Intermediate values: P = 9.45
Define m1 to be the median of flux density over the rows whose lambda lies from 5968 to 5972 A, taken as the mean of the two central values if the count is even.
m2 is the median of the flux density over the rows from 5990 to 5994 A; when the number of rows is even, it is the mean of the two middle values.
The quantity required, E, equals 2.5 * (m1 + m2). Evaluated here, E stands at 45.3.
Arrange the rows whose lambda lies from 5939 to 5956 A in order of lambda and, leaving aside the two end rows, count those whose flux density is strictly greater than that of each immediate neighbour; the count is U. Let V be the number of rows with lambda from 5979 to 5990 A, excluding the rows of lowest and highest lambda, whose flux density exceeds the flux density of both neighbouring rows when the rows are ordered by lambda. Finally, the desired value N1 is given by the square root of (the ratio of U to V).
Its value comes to 2.24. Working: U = 5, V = 1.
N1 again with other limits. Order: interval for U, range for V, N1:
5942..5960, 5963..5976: 1.12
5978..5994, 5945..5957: 0.82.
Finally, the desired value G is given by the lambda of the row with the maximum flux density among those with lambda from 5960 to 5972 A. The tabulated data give 5967.54 A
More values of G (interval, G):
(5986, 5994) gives 5989.56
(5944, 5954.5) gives 5951.07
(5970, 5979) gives 5975.79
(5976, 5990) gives 5989.56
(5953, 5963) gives 5953.81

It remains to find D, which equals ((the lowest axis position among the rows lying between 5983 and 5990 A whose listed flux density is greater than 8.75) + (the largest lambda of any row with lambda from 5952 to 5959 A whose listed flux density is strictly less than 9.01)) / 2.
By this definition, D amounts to 5971.0 A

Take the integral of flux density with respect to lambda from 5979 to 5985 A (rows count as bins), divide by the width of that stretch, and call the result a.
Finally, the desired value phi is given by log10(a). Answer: 0.972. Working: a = 9.37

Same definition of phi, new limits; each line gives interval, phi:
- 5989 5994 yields 0.968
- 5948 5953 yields 0.962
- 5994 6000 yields 0.943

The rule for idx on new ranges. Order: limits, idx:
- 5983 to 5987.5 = 9.1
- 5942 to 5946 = 8.8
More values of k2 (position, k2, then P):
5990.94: 0.102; 9.83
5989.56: 0.093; 10.7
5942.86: 0.114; 8.77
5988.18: 0.106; 9.42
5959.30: 0.119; 8.4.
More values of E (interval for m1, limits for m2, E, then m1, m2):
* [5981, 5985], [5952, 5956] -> 45.4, 9.0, 9.19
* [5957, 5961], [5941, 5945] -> 45.2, 8.8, 9.26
